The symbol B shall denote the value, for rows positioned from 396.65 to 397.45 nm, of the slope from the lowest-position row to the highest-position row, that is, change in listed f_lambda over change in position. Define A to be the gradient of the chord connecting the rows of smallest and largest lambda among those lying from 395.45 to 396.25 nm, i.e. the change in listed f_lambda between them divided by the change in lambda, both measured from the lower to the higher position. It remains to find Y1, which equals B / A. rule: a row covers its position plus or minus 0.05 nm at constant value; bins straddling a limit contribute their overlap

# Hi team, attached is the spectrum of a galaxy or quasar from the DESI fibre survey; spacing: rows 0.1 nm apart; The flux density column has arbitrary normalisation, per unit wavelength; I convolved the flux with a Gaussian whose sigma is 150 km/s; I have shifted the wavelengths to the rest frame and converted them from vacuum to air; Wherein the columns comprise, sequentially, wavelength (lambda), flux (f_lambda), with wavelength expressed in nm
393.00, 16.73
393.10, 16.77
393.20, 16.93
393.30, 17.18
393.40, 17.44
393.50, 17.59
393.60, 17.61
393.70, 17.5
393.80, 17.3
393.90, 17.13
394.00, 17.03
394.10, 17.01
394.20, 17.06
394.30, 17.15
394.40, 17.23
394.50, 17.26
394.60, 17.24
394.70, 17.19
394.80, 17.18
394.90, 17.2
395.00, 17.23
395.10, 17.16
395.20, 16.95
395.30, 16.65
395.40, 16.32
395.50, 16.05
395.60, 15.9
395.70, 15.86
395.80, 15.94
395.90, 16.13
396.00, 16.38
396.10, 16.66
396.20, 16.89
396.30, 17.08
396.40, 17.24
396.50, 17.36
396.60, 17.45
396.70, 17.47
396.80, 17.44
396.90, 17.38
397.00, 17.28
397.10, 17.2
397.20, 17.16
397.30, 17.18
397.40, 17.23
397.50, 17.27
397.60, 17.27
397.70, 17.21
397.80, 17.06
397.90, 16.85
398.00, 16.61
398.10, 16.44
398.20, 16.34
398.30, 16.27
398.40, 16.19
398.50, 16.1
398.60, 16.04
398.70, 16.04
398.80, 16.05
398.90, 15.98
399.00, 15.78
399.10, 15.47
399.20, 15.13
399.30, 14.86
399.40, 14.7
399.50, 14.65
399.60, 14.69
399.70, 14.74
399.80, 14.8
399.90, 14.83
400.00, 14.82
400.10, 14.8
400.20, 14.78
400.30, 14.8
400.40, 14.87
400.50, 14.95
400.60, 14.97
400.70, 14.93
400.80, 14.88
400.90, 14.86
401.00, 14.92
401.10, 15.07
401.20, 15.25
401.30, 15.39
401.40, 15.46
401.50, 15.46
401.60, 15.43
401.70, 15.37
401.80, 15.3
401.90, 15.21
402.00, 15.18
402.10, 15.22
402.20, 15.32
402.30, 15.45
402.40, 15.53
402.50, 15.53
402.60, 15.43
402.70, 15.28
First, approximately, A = 1.2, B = -0.3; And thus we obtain 0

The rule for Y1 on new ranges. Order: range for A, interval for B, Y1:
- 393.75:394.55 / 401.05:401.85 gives -6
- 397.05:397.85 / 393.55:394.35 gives 3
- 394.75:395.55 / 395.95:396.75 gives -1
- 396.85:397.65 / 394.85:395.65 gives 12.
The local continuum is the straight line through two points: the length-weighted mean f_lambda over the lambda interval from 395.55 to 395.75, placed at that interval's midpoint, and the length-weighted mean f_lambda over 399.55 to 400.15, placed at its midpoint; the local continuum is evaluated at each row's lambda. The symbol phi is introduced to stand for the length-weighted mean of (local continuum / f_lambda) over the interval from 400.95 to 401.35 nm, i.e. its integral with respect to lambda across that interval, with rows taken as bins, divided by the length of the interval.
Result 0.95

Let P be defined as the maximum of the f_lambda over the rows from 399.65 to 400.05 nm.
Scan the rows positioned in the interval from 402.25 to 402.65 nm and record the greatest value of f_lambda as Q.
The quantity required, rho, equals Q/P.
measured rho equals 1.05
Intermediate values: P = 14.83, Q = 15.53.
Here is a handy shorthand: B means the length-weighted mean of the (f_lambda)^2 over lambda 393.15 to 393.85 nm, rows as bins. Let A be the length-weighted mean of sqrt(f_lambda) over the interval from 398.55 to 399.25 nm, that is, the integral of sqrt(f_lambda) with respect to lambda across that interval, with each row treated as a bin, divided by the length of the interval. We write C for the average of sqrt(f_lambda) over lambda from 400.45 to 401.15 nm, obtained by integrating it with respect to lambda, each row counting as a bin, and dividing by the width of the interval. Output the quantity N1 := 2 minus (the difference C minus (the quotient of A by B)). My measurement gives -1.85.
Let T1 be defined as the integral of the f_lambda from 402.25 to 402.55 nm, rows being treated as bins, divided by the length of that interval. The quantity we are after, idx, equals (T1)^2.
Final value 240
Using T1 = 15.50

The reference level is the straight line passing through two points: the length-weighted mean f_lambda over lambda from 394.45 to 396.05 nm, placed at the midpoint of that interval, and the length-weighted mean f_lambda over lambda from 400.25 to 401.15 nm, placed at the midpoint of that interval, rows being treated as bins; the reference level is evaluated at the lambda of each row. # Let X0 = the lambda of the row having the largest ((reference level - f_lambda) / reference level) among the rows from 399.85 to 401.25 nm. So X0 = 399.90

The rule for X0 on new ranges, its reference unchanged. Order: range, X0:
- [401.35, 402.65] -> 401.90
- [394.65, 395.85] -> 395.70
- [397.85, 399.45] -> 399.40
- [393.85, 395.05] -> 394.00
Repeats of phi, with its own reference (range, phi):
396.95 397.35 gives 0.90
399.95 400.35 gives 0.99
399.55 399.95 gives 1.00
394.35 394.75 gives 0.94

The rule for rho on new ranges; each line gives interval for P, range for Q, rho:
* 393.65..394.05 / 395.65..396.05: 0.94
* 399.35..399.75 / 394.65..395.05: 1.17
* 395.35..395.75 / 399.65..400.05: 0.91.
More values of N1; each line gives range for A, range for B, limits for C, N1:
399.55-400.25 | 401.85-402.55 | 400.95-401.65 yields -1.89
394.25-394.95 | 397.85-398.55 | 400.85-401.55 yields -1.88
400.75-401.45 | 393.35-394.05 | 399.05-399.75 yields -1.85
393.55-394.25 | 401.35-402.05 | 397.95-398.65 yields -2.02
